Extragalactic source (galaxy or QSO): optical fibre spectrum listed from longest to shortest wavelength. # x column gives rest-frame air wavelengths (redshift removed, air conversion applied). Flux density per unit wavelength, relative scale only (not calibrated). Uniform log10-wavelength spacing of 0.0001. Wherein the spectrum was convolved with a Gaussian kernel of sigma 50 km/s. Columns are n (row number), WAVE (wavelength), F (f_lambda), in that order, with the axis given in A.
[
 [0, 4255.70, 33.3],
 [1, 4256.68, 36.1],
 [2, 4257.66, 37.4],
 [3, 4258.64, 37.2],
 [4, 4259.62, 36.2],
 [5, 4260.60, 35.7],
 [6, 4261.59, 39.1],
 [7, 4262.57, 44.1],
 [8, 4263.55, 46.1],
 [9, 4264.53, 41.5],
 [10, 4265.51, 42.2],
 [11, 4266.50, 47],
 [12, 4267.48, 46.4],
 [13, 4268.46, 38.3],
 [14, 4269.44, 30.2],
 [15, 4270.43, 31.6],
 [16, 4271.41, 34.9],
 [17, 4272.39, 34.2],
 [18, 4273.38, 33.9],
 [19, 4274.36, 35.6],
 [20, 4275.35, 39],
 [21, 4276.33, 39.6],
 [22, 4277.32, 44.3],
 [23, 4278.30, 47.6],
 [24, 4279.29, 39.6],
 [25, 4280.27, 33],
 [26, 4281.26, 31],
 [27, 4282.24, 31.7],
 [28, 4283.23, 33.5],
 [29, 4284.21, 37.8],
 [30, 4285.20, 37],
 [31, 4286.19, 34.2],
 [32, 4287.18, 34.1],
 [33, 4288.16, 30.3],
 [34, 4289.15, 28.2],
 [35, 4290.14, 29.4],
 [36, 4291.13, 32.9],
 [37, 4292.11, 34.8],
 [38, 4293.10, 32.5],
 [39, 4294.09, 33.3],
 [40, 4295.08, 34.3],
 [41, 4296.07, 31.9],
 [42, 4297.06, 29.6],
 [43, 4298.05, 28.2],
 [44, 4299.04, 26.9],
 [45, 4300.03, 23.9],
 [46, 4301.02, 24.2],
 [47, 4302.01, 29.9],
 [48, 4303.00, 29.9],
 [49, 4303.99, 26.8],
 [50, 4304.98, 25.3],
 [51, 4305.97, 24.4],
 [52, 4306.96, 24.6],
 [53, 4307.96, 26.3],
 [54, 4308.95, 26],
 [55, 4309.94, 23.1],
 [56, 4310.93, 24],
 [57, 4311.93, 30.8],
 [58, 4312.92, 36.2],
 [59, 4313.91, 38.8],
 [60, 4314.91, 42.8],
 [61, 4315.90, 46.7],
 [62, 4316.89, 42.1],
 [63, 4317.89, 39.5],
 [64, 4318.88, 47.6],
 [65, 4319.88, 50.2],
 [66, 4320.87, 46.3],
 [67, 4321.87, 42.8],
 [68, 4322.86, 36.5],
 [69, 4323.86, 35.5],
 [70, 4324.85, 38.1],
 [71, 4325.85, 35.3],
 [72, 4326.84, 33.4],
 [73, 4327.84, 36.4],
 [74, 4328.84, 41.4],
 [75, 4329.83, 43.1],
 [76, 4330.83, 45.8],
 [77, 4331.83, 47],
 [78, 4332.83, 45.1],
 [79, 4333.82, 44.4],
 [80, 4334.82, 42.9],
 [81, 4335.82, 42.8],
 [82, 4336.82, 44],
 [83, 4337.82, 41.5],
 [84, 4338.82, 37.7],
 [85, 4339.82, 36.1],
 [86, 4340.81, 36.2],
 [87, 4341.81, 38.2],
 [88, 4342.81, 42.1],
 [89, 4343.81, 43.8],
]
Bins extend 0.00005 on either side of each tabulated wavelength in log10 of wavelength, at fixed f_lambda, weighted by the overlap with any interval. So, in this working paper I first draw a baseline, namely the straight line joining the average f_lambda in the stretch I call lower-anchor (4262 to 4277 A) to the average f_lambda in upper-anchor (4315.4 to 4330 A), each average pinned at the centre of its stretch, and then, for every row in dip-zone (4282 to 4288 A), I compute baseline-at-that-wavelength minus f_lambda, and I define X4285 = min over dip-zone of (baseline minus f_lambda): 2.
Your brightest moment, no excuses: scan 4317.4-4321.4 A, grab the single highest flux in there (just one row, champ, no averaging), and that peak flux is 50.2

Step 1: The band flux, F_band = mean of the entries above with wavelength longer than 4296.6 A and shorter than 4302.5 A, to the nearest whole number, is 27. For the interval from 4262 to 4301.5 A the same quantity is 35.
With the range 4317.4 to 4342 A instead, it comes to 41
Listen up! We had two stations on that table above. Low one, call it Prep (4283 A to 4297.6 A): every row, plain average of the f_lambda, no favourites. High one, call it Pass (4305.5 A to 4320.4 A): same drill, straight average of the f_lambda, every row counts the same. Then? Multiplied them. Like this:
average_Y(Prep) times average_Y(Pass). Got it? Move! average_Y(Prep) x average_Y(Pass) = 1148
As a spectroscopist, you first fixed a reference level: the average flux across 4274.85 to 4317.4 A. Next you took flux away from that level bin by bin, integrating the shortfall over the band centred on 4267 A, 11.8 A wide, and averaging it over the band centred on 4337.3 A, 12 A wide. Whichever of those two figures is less -83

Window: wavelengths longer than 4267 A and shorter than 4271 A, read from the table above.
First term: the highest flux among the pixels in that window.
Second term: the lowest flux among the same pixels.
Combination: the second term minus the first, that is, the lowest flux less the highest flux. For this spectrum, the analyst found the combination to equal -16.2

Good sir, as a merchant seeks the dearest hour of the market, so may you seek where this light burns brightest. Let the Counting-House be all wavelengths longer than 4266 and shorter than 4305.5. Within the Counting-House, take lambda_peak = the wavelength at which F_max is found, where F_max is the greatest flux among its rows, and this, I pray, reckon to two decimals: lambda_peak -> 4278.30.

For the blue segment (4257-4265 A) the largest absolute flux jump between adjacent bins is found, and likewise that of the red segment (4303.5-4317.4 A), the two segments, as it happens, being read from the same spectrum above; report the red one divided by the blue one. 1.4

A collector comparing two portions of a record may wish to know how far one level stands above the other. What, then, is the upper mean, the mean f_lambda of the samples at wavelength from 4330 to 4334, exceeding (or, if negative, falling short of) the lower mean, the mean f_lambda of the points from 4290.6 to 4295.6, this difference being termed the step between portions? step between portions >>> 12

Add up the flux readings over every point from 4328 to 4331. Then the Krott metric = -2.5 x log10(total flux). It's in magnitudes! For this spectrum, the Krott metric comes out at -5.29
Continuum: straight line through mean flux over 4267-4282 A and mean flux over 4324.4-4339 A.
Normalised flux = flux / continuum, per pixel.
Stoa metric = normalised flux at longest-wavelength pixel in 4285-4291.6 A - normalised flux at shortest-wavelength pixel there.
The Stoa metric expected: -0.12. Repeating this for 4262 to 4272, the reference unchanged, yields -0.27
